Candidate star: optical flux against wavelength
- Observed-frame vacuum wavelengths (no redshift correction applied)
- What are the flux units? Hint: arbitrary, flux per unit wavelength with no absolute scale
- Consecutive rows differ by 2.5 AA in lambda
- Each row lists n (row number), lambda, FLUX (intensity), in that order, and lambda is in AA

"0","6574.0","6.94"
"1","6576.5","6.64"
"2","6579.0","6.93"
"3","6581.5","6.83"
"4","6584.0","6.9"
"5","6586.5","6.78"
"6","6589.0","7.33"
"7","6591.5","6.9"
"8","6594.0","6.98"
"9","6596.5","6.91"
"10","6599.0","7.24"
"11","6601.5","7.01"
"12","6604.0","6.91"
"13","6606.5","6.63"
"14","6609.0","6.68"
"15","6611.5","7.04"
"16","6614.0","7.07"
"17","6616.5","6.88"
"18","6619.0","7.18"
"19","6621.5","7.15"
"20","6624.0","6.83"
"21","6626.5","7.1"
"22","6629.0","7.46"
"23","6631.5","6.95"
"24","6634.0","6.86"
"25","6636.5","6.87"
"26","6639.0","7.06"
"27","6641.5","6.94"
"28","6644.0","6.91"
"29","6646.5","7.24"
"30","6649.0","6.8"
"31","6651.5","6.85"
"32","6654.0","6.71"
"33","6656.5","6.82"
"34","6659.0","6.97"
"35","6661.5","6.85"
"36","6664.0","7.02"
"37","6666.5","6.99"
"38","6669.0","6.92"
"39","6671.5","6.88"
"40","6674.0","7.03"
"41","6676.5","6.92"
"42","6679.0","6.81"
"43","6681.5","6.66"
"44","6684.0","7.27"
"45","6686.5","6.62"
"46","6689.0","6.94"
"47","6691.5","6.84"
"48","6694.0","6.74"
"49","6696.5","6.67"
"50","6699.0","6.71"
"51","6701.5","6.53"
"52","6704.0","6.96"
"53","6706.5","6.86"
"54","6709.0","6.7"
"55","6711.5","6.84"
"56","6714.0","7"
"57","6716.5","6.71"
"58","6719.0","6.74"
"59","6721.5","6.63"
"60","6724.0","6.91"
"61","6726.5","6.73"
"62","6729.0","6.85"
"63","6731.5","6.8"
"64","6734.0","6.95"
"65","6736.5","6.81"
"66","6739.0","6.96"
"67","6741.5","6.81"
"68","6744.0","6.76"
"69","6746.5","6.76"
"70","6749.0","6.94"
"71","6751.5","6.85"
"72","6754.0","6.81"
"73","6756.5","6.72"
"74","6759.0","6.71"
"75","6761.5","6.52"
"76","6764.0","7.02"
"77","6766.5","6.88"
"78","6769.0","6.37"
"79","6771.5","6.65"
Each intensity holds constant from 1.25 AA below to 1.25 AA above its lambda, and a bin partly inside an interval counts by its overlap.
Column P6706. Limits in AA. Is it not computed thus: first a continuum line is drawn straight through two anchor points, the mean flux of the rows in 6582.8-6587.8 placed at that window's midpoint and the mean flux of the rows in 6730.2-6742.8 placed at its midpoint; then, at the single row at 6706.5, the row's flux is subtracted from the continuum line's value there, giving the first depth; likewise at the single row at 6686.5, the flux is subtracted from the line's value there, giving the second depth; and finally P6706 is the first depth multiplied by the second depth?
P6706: 0.000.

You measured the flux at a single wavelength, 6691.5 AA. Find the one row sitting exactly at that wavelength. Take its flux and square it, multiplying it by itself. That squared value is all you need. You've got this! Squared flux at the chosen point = 46.8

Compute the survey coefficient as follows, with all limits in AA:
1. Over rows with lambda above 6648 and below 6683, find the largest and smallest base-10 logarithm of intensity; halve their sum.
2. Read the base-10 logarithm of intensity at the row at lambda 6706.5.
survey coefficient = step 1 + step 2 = 1.67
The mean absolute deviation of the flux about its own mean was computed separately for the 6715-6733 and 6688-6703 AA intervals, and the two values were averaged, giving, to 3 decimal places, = 0.088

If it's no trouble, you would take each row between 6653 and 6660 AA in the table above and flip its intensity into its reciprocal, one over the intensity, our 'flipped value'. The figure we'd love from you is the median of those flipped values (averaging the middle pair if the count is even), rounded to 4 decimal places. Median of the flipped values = 0.1466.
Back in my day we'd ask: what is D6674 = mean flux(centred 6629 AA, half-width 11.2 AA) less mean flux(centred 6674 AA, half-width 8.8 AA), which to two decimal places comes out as 0.16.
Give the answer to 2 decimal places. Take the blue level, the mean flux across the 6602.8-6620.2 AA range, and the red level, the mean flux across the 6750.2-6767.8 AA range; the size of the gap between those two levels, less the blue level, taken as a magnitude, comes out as 6.79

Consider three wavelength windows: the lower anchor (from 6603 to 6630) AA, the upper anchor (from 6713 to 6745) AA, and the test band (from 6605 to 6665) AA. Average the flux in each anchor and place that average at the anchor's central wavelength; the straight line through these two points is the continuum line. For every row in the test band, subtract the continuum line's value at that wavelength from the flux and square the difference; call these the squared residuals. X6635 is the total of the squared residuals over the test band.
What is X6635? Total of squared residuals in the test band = 0.83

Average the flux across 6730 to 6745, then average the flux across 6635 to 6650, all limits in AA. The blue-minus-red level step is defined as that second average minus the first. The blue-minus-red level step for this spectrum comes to 0.12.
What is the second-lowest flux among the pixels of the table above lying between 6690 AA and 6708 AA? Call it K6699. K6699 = 6.67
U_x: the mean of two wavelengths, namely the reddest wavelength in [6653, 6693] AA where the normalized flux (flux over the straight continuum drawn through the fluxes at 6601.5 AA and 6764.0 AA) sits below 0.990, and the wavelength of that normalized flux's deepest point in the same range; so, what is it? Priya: 6689.0 AA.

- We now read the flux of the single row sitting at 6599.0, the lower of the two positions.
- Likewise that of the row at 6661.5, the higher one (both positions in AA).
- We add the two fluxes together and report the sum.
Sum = 14.1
